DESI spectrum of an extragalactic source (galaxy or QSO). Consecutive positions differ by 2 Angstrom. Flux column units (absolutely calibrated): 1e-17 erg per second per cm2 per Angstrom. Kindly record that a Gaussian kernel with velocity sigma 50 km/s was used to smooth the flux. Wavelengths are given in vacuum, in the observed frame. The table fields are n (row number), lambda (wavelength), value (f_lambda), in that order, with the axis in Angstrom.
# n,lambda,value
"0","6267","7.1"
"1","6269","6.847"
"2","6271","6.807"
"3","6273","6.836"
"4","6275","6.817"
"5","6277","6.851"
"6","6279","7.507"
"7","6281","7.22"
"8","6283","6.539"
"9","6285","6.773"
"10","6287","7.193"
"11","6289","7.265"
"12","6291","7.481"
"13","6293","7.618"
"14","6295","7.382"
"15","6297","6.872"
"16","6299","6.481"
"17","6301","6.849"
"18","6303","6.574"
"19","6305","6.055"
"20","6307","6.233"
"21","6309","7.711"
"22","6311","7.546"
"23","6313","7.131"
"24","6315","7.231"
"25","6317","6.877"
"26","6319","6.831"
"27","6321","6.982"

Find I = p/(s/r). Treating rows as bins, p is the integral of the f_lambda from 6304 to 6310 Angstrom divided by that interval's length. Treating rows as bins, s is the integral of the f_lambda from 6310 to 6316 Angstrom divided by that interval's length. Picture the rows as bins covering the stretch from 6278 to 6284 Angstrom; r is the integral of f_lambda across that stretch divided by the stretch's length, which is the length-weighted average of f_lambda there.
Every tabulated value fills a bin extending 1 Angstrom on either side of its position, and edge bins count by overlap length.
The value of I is 6.5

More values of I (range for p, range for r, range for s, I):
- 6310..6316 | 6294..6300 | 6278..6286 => 7.2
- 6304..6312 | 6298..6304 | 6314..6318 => 6.5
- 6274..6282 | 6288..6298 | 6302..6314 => 7.6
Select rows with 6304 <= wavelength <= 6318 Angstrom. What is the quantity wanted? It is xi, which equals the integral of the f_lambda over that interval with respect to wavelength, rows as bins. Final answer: 98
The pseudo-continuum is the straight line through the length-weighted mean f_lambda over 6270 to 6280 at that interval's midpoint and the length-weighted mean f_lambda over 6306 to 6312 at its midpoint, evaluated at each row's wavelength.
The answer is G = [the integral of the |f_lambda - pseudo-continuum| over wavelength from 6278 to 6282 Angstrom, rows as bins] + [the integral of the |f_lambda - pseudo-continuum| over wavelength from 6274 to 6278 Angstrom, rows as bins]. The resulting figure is 2.02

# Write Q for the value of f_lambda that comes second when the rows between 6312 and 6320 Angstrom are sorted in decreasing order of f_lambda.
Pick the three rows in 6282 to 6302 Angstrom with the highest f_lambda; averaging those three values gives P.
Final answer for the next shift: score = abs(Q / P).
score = 0.952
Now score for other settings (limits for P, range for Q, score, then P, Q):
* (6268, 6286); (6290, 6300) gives 1.040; 7.19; 7.481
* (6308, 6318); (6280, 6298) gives 0.998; 7.50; 7.481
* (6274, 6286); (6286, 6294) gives 1.040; 7.19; 7.481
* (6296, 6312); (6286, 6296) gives 1.014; 7.38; 7.481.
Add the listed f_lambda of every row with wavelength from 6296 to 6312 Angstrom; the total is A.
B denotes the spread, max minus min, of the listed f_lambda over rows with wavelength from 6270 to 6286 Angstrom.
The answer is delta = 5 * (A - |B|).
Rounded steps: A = 54.3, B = 1.0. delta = 267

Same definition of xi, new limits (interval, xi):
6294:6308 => 93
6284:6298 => 101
